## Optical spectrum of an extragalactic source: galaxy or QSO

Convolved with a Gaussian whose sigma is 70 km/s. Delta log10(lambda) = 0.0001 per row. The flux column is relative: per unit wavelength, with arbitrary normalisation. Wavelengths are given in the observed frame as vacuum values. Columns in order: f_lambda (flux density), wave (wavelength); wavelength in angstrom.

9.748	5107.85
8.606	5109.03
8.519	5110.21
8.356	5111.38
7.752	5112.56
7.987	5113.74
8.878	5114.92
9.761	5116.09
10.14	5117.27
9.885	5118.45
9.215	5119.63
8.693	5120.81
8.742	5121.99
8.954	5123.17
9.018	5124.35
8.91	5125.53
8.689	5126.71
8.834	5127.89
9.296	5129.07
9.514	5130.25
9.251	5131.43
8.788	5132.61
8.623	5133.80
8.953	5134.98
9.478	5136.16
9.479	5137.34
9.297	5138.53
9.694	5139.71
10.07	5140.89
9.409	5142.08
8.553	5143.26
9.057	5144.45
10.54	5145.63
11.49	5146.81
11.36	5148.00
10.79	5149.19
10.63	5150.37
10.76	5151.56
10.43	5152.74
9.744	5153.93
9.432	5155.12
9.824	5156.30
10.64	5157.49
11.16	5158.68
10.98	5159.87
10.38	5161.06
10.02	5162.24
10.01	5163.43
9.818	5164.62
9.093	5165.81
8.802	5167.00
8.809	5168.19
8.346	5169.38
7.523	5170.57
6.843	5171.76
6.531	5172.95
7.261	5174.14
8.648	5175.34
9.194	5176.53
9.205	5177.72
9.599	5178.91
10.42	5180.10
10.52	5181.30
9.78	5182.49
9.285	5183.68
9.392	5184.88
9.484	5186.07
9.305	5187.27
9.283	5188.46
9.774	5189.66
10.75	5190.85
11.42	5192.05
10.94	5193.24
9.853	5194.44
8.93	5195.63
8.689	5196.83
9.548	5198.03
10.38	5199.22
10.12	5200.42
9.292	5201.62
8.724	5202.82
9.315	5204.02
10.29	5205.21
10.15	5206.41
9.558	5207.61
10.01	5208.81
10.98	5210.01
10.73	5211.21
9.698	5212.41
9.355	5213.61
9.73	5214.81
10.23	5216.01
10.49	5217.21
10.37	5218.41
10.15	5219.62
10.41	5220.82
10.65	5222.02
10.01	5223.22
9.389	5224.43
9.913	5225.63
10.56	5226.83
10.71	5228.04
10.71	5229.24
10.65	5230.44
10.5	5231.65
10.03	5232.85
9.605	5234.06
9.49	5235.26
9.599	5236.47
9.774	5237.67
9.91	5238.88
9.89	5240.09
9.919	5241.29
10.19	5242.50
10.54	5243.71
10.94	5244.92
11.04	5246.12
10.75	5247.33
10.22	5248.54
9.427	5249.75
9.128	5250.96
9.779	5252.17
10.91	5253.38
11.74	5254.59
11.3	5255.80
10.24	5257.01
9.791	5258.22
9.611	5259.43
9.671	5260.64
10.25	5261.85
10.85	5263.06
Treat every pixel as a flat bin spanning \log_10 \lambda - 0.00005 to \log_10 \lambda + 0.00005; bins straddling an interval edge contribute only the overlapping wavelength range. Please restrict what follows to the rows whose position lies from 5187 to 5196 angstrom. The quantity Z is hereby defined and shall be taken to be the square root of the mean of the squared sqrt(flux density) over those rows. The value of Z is 3.17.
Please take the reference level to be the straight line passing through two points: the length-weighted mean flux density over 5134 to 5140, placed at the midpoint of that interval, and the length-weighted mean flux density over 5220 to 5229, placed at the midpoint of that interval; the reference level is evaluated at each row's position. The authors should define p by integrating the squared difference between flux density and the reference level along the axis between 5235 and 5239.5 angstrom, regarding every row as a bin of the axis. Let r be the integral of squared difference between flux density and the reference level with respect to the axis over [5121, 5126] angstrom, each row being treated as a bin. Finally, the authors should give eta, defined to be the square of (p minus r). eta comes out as 2.9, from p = 2.2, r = 0.5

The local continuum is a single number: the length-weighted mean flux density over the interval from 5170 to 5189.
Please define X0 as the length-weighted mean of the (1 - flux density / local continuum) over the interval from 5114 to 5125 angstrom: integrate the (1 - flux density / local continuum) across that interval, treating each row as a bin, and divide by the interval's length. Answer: -0.04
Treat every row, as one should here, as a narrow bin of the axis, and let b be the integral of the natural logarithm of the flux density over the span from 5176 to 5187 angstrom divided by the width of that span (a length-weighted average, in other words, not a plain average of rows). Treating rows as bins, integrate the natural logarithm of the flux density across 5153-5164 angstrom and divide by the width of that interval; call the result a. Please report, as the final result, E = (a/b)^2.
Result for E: 1.05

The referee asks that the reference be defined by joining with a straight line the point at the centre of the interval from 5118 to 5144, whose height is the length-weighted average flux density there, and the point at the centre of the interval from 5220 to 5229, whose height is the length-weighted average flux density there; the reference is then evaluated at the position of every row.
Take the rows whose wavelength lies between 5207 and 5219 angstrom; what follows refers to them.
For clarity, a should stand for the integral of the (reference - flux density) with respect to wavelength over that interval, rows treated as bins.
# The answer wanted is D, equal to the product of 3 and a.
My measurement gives 0.2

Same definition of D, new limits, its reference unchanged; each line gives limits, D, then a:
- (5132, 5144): -0.1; -0.04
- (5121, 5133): 3.8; 1.26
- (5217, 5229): -1.2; -0.40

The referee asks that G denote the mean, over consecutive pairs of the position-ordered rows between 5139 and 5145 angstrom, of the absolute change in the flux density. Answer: 0.60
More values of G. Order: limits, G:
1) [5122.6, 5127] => 0.13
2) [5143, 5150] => 0.73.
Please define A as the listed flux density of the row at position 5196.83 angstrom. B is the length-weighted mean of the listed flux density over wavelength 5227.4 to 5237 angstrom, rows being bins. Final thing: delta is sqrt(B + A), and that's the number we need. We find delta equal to 4.34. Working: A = 8.689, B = 10.2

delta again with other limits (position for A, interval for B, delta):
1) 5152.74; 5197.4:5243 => 4.52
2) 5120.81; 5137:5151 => 4.33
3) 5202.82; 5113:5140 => 4.22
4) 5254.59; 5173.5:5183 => 4.59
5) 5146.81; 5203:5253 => 4.65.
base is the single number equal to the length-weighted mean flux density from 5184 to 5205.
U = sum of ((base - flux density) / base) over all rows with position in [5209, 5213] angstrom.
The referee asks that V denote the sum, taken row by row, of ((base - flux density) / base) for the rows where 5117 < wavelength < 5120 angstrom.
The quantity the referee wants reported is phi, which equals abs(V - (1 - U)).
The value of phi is 1.2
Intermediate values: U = -0.23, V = -0.01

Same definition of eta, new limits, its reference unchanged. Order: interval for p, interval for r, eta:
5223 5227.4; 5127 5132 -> 0.7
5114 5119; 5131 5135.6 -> 3.7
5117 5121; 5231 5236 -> 0.0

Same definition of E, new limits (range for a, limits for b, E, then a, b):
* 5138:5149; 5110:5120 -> 1.10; 2.30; 2.19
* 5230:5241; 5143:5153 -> 0.96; 2.29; 2.34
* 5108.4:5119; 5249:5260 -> 0.88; 2.18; 2.32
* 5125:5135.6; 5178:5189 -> 0.94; 2.20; 2.27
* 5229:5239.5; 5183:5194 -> 1.01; 2.30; 2.29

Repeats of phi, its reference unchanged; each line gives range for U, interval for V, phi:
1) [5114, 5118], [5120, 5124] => 0.7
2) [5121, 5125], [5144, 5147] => 0.9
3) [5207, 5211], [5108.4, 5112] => 0.8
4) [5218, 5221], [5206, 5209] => 1.2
